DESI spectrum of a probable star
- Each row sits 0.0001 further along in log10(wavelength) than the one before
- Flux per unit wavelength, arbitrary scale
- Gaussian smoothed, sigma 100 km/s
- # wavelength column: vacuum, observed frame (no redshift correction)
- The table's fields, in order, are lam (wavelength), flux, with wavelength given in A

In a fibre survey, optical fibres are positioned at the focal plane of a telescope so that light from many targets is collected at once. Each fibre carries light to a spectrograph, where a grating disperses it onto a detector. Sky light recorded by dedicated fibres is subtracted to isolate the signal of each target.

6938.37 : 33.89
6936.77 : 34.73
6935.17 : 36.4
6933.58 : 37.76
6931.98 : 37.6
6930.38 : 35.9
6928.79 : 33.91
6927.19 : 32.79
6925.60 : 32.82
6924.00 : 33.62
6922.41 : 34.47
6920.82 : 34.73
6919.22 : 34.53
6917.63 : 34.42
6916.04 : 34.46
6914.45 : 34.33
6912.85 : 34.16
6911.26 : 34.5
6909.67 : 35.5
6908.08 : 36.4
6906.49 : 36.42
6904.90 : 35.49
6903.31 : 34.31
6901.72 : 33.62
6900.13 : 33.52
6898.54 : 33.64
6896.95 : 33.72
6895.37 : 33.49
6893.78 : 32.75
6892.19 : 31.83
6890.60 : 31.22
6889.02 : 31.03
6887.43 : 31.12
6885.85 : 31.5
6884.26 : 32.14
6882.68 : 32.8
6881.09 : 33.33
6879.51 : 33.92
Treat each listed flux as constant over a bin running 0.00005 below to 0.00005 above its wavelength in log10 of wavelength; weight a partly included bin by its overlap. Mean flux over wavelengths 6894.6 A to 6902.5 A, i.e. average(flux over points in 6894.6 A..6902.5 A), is 33.6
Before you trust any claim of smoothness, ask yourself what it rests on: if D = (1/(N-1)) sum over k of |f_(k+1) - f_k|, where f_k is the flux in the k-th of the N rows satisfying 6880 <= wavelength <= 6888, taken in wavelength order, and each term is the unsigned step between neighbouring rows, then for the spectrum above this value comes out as 0.55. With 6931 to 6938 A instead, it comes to 1.06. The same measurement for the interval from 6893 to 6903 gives 0.25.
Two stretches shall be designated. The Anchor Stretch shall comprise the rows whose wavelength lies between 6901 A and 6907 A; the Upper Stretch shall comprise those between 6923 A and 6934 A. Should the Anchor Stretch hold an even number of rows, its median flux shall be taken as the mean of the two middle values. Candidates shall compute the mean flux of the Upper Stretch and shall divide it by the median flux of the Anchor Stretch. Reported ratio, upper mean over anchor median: 1.00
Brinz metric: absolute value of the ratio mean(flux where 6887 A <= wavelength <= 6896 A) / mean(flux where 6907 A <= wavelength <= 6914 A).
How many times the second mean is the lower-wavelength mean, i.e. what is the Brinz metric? 0.908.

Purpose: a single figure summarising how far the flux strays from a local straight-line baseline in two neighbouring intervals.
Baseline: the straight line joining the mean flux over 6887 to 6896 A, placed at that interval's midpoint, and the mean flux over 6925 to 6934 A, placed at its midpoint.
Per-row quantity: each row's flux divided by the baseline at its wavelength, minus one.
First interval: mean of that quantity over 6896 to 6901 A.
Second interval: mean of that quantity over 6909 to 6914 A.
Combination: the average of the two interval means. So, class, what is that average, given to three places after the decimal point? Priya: 0.034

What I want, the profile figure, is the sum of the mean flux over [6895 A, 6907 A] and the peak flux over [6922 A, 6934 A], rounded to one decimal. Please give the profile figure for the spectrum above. 72.0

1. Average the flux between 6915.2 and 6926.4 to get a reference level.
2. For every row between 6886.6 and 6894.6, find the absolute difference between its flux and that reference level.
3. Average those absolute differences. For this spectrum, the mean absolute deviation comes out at 2.6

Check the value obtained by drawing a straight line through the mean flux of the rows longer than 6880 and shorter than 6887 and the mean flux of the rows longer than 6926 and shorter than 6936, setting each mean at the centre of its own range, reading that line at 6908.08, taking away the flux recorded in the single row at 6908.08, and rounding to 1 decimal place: -2.3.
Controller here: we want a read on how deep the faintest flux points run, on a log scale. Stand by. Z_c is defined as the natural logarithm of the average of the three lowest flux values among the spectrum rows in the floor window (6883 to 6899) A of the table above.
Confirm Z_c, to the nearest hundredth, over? 3.44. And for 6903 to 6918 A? 3.53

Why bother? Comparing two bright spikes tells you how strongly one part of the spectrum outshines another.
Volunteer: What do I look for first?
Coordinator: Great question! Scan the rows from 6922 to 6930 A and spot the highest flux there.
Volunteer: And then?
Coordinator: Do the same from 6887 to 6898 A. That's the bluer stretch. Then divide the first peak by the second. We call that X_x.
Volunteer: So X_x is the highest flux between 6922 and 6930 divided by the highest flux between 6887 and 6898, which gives 1.02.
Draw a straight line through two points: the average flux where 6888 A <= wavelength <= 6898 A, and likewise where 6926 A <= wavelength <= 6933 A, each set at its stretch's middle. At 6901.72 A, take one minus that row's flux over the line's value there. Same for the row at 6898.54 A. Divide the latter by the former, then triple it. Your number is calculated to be 4.2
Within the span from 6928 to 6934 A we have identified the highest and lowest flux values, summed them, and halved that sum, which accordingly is 35.8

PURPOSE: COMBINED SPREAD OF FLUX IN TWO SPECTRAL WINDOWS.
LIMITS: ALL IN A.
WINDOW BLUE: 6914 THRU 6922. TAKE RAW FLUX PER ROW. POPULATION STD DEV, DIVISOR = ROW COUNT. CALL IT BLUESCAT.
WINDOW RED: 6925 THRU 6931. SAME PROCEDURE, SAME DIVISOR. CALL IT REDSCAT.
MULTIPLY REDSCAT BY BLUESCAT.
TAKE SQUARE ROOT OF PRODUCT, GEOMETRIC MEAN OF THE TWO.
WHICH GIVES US 0.41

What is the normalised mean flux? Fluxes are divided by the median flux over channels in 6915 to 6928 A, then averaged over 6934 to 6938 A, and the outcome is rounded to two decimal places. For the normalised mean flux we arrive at 1.03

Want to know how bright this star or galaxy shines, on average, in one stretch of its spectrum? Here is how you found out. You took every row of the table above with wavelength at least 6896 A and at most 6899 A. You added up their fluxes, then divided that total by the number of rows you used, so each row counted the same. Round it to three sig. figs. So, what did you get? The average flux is 33.7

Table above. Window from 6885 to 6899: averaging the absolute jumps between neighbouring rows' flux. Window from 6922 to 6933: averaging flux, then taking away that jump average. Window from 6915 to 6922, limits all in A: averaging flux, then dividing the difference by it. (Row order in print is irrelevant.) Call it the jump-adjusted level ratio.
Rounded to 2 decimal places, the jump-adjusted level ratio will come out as 0.99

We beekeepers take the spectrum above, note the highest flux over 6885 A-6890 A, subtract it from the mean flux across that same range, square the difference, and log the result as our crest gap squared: 0.1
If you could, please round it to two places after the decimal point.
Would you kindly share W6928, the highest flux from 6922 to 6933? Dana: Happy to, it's 37.60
